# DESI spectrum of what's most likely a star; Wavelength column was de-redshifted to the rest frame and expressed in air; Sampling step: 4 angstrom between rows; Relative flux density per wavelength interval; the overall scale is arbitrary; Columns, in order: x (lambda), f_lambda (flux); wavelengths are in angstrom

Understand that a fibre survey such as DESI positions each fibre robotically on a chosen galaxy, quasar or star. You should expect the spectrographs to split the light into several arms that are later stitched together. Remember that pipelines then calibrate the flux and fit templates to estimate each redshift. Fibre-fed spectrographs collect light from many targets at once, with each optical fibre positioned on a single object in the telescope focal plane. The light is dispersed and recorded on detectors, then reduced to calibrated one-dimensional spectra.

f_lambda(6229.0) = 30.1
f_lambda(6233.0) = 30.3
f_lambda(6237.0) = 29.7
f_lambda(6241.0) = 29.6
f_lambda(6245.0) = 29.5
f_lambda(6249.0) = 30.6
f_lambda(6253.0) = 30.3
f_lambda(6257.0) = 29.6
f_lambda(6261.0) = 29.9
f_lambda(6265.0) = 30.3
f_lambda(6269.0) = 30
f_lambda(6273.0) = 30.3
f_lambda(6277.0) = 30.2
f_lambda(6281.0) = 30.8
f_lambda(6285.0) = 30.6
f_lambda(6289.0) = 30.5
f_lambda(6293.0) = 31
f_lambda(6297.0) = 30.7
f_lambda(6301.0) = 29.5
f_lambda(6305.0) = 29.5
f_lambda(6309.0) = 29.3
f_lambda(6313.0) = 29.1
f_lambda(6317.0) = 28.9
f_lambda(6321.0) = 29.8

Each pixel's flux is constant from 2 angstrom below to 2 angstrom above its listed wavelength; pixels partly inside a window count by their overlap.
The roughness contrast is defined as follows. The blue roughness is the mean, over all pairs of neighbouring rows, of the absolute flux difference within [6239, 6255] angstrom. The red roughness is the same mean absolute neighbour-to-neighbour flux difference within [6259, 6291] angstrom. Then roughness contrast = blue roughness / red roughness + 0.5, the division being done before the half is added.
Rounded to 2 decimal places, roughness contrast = 2.25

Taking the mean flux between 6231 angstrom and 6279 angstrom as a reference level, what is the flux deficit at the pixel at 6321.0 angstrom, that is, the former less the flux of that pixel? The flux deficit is 0.2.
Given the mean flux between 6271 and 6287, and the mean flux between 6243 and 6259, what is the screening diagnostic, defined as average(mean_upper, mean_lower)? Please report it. 30.2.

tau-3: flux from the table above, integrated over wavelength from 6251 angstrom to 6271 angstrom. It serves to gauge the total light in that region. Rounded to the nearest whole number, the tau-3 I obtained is 600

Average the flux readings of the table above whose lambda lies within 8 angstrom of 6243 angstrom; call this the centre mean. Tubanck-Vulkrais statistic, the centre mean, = 29.85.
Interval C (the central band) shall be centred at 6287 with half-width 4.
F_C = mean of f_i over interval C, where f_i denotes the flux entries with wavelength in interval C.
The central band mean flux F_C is 30.55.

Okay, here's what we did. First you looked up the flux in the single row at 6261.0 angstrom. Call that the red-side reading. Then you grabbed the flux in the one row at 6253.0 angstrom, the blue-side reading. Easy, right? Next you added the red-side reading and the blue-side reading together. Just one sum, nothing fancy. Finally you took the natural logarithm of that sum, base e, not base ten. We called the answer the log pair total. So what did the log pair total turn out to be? 4.10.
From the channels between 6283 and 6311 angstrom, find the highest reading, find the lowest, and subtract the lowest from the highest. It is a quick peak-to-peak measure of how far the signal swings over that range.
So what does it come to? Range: 1.70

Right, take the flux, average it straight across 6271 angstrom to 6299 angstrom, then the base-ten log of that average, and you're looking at 1.486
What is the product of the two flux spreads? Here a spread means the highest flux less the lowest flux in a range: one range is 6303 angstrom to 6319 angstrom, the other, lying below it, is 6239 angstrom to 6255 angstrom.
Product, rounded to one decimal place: 0.7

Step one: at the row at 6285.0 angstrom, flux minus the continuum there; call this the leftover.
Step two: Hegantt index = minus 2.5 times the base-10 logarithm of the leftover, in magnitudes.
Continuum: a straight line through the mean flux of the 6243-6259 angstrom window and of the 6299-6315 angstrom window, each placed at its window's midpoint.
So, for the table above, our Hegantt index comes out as 0.0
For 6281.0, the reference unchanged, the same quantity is -0.2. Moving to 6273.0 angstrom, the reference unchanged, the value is 0.6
